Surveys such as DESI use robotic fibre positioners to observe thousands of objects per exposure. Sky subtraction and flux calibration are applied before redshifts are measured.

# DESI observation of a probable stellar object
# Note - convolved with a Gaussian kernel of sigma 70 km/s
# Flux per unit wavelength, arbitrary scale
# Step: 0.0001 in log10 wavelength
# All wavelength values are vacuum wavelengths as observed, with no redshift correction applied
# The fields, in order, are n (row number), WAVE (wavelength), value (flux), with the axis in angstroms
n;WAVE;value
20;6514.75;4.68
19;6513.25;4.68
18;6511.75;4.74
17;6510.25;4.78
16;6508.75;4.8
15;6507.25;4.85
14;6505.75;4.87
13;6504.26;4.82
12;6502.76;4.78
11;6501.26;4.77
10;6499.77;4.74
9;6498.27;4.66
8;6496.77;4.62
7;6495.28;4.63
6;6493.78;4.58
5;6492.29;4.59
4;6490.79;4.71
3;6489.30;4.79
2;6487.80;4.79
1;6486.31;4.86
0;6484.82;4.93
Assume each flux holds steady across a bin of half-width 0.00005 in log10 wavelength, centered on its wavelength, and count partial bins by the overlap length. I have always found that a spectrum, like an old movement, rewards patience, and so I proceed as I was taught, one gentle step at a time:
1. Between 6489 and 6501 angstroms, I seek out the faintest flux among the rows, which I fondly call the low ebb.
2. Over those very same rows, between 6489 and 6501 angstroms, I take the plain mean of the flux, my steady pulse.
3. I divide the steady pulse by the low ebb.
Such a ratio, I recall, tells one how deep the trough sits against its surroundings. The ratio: 1.02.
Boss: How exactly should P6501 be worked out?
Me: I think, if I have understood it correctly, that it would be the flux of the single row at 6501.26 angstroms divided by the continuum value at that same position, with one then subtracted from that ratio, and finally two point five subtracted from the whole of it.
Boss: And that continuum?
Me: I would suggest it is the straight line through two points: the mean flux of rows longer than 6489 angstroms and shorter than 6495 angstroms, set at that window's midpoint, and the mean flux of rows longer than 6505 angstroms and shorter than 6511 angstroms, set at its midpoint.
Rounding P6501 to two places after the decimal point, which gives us -2.50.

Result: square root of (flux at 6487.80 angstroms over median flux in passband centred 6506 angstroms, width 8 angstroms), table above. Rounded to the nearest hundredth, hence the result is 1.00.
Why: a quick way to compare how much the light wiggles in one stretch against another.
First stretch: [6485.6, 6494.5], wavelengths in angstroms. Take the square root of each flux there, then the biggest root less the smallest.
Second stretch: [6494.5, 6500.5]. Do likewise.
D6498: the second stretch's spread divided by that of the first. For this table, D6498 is 0.43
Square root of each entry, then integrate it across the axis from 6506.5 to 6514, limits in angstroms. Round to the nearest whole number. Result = 16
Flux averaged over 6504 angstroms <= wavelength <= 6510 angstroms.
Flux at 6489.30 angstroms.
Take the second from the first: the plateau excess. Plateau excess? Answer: 0.04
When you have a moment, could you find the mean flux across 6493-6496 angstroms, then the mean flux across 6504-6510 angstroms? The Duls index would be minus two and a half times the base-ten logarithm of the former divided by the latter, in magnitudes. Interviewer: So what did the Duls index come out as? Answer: 0.053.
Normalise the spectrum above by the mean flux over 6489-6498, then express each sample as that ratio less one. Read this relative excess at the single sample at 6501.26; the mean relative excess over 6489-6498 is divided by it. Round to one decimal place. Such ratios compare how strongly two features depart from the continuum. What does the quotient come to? 0.0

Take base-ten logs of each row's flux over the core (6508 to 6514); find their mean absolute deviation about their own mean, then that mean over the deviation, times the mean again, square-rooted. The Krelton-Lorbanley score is 11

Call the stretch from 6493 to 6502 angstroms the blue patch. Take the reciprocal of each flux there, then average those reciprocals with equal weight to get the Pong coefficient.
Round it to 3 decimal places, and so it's 0.214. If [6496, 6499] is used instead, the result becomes 0.216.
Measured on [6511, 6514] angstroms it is 0.212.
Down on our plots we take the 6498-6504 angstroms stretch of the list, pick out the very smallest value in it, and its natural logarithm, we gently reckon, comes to 1.539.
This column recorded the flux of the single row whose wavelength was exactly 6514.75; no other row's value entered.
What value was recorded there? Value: 4.68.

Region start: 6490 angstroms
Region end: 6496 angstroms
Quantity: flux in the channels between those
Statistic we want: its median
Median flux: 4.61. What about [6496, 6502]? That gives 4.70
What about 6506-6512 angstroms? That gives 4.79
